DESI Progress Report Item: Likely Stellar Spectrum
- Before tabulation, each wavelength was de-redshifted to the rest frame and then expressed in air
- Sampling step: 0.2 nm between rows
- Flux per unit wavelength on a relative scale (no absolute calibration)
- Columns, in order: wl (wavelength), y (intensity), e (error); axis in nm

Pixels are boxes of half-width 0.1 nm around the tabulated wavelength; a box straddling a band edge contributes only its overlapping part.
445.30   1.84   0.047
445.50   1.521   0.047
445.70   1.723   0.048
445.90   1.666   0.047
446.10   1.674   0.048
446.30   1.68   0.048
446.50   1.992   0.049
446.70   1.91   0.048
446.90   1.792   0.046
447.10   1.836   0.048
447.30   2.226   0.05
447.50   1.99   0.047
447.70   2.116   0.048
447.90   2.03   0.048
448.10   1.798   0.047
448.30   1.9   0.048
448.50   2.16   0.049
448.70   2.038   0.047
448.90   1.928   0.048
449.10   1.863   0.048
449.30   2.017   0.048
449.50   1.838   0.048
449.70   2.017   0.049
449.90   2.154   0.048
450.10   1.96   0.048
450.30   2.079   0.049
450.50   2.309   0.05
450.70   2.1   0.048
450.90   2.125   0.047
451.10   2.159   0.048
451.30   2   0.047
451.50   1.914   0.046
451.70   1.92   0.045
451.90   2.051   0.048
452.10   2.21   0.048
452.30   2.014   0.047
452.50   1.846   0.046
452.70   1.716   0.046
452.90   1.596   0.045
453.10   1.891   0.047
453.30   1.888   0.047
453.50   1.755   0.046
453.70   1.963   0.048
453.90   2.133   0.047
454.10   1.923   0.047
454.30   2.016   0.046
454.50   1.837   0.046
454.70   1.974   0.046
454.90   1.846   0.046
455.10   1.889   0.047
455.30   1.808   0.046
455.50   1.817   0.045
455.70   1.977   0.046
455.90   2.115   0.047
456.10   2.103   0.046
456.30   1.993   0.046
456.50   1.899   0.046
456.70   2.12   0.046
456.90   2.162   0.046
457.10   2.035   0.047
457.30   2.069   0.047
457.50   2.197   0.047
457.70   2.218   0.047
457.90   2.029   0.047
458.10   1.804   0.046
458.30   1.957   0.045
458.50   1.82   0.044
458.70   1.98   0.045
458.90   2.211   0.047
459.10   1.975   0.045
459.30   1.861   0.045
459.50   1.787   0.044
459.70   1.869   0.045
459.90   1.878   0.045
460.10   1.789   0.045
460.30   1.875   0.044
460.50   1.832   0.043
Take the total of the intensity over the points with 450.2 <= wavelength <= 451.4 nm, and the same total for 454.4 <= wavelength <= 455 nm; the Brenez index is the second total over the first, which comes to 0.4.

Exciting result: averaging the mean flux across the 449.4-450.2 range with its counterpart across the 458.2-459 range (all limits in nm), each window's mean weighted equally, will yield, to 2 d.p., 1.99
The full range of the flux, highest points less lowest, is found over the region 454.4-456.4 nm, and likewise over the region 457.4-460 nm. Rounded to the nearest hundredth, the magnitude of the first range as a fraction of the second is 0.71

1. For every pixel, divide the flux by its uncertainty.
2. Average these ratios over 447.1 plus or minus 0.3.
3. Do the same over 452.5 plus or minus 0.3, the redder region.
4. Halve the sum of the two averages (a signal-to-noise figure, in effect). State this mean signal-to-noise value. 40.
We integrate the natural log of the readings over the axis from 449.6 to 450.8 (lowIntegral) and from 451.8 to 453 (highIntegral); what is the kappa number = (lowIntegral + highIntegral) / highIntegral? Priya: 2.2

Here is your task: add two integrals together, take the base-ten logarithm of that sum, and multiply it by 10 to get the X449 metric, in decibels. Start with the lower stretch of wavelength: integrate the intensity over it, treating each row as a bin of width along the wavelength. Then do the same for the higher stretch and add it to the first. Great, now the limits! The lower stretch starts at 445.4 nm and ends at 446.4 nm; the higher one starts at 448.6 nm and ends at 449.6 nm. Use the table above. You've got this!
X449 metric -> 5.6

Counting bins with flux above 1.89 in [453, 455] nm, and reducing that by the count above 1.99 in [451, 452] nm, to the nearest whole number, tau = 3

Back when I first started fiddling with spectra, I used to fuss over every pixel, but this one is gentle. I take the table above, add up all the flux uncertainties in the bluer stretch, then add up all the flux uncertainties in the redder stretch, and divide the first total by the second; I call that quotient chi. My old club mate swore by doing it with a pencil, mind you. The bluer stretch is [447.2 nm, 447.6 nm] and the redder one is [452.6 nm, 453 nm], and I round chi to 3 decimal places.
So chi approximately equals 1.066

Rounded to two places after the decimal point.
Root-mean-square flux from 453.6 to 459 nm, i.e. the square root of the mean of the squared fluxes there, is 2.00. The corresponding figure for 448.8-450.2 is 1.97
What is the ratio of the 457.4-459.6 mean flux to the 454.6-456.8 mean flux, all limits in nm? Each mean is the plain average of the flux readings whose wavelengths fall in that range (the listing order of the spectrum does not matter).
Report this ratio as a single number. 1.01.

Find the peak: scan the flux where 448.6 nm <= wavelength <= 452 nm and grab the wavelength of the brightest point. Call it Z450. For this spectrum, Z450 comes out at 450.50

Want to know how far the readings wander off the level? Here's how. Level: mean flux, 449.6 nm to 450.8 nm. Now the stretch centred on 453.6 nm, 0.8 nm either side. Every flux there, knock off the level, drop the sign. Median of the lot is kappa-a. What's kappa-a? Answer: 0.20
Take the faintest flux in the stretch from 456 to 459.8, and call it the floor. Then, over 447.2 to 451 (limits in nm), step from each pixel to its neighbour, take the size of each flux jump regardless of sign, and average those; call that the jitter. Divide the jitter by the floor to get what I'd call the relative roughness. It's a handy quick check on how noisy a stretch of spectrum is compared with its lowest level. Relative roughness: 0.086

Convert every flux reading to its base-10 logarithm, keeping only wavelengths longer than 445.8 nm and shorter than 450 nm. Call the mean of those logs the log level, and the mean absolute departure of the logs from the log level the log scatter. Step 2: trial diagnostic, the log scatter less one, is -0.970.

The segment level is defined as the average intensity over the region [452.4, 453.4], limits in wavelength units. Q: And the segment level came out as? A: 1.79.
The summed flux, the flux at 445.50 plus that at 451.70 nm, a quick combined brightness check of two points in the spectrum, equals 3.44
